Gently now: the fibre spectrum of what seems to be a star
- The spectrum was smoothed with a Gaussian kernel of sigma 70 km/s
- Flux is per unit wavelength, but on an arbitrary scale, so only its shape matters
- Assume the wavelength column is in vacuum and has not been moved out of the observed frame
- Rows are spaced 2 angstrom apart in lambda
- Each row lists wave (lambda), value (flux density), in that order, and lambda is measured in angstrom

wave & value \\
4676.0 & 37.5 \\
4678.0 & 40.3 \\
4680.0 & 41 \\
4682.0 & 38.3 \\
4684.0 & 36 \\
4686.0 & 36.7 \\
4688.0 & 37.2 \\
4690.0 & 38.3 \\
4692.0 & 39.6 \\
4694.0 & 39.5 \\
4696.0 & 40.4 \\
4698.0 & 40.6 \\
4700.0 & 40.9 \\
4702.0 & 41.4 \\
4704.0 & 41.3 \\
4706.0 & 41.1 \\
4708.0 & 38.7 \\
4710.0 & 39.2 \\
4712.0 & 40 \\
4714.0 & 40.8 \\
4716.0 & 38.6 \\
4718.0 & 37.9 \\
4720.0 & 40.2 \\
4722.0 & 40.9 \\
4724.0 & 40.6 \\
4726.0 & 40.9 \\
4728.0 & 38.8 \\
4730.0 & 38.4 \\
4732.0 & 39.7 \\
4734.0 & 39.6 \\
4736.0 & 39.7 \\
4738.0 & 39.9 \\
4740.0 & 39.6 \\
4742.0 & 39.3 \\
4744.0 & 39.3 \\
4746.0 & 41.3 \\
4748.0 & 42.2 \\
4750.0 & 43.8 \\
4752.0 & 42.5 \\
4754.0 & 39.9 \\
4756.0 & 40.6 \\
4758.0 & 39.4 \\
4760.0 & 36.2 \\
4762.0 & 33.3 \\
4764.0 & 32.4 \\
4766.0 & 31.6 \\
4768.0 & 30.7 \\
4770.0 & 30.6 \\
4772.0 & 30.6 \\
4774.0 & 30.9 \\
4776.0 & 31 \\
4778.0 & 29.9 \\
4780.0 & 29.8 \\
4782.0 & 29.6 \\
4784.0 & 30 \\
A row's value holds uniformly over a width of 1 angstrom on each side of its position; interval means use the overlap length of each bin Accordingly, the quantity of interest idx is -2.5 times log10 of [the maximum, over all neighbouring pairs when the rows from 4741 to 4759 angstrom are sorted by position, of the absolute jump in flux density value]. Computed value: -1.0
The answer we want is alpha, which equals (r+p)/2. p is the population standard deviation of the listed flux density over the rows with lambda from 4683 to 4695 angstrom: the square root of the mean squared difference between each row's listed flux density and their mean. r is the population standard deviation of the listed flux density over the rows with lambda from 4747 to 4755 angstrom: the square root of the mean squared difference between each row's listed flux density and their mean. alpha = 1.4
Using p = 1.4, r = 1.41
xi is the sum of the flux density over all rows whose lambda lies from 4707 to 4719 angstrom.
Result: 235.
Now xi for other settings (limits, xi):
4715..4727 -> 239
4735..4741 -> 119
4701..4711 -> 202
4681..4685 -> 74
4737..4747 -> 199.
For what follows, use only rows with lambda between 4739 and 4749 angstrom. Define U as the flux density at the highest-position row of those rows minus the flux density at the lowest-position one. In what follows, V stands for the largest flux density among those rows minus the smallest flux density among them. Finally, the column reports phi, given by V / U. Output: 1.1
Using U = 2.6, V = 2.9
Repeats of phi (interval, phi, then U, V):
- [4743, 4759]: 45.0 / 0.1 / 4.5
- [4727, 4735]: 1.6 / 0.8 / 1.3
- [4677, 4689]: -1.6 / -3.1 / 5.0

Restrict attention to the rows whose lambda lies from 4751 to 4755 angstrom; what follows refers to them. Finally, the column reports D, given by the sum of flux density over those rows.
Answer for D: 82.4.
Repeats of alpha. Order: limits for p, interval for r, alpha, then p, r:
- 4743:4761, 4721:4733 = 1.6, 2.1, 1.00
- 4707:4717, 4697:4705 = 0.6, 0.8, 0.32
